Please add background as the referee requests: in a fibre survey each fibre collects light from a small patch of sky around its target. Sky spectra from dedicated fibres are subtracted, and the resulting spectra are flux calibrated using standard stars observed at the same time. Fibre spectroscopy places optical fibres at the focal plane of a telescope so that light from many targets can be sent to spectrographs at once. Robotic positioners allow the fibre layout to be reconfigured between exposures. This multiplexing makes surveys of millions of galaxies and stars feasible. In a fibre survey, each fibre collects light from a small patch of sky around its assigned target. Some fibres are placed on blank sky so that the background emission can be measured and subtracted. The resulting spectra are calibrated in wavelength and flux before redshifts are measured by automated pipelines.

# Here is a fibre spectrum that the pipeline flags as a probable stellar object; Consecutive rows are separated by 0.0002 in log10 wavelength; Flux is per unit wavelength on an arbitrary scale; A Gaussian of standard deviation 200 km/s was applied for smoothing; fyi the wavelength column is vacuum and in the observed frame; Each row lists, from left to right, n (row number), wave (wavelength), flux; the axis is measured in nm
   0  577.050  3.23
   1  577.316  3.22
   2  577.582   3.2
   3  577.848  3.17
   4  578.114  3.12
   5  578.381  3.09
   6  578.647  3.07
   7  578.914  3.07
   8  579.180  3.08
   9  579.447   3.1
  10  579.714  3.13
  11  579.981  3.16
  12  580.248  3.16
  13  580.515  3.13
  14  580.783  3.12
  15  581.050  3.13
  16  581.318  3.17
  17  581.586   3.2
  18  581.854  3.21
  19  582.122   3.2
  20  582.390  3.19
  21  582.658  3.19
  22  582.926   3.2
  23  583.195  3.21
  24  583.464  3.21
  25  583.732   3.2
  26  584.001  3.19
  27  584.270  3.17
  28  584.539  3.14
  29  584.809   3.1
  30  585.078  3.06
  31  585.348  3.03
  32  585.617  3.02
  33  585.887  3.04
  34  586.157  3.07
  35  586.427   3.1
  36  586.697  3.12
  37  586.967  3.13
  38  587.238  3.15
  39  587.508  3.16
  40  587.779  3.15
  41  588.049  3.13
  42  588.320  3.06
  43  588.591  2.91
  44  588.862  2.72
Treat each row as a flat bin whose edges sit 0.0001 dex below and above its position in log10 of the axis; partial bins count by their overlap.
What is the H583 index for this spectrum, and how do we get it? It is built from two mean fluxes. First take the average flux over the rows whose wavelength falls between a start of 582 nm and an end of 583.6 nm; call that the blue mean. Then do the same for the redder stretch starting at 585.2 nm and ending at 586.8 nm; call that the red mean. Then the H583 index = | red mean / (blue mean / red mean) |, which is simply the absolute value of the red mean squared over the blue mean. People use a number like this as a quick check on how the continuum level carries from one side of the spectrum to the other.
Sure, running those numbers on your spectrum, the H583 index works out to 2.93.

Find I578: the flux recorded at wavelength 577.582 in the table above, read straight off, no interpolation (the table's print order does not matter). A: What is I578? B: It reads 3.2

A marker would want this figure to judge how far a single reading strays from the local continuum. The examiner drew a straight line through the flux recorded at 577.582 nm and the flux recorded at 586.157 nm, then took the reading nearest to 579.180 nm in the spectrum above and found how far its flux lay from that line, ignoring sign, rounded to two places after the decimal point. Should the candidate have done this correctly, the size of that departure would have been 0.10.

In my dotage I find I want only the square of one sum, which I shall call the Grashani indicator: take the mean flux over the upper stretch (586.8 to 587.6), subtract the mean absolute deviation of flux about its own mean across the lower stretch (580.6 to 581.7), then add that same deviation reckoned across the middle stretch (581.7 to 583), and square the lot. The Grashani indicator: 9.75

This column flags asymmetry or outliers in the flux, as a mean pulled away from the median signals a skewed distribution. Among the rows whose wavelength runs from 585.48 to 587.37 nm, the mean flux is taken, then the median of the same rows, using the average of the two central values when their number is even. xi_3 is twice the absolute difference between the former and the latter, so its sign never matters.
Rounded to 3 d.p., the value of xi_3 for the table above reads 0.020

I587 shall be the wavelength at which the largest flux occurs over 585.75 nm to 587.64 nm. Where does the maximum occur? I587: 587.508 nm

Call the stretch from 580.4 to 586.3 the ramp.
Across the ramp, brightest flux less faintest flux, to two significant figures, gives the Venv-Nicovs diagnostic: 0.19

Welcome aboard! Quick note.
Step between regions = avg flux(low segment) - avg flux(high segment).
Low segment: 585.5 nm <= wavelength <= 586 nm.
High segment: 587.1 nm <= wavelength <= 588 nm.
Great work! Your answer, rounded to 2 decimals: -0.12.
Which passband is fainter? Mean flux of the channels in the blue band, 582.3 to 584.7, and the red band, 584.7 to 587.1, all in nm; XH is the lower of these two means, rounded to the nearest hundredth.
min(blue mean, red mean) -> 3.07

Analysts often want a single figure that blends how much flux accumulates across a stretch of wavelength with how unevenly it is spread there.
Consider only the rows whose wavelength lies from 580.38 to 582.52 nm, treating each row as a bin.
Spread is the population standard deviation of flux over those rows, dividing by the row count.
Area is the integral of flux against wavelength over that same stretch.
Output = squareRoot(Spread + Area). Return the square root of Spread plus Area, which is 2.61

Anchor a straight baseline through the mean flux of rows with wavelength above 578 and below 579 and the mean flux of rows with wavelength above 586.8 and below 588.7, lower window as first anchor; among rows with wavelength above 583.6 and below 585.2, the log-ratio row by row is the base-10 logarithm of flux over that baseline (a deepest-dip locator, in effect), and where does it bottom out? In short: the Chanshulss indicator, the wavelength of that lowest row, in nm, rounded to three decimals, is 585.078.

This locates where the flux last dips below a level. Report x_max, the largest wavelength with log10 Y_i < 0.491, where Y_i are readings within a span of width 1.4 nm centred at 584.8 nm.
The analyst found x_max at 585.348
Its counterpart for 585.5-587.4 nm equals 586.157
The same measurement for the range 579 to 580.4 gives 579.180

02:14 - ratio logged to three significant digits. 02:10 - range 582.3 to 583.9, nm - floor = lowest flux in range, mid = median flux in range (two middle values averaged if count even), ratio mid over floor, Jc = 1.00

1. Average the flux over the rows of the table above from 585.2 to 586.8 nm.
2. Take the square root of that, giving 1.75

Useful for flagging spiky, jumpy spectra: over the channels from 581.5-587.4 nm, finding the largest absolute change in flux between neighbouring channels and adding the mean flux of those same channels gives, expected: 3.18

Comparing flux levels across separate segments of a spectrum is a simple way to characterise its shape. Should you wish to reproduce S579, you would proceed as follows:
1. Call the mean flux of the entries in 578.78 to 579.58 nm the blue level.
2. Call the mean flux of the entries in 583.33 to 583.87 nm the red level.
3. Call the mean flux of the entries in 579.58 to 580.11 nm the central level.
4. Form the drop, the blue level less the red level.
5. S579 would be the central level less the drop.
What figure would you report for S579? 3.27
